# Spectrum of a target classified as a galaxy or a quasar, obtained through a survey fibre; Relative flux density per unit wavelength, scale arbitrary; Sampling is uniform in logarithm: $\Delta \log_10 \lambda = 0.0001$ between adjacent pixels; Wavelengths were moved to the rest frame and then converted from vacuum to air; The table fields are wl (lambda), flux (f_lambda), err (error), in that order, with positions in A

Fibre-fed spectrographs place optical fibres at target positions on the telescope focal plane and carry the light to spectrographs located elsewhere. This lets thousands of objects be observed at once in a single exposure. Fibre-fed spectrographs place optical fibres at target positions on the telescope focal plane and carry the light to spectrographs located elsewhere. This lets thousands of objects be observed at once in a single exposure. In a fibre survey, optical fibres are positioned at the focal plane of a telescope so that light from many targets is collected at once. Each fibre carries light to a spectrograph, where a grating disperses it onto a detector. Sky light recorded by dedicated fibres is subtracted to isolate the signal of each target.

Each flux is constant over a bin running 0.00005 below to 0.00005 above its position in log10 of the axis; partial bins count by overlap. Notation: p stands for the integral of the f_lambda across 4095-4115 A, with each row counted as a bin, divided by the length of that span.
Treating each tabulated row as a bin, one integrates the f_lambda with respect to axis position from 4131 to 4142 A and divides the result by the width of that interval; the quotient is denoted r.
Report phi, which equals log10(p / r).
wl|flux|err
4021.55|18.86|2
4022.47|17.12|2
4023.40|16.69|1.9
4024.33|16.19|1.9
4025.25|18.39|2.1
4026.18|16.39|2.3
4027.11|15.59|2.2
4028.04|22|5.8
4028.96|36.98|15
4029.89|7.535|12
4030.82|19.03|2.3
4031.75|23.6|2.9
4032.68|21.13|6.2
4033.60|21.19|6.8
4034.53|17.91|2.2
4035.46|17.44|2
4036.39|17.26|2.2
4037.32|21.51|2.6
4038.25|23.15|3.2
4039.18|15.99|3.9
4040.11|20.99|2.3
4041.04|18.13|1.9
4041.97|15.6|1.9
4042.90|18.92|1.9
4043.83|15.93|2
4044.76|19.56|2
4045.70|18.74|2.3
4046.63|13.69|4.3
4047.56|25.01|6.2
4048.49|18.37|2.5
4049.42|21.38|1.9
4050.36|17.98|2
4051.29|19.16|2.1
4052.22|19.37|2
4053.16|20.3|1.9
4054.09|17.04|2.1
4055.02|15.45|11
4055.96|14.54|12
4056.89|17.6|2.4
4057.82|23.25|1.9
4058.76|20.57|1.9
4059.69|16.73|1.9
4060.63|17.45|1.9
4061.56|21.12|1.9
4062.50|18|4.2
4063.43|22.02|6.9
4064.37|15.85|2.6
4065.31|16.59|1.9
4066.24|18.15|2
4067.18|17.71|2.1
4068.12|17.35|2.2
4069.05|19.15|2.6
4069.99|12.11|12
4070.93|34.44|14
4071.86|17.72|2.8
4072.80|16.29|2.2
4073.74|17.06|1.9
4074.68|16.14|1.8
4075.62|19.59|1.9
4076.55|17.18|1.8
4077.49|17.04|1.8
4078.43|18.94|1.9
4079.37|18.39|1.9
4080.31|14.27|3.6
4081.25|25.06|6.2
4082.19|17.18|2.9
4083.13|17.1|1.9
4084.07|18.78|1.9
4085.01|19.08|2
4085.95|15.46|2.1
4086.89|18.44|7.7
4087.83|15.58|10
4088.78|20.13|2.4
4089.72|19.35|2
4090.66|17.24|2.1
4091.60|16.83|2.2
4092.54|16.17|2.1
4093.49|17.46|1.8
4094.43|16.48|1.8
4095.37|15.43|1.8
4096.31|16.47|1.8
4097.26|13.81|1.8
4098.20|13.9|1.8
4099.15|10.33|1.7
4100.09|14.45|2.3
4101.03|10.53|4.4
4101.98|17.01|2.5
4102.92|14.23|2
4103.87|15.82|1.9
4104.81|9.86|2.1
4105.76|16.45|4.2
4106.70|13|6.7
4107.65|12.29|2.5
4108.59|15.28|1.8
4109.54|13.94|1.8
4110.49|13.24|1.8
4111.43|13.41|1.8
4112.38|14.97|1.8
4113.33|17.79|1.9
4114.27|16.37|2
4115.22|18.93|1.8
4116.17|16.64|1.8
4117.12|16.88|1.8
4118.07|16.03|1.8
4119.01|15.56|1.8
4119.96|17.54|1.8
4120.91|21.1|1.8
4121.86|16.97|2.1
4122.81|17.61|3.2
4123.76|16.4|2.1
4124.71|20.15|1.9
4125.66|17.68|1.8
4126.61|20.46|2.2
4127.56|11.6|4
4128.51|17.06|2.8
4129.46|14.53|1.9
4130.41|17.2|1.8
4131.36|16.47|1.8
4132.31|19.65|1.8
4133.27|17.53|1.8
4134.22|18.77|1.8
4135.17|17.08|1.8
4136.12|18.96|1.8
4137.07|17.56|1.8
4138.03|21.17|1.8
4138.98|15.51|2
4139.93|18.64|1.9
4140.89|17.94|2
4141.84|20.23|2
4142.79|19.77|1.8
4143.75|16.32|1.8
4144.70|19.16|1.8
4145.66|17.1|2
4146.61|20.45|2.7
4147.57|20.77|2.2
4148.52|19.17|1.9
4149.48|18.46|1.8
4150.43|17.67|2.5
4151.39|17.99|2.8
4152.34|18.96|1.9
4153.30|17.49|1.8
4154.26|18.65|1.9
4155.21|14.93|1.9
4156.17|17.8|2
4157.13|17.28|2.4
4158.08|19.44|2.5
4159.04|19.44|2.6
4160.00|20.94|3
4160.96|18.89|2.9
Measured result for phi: -0.11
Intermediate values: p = 14.3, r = 18.3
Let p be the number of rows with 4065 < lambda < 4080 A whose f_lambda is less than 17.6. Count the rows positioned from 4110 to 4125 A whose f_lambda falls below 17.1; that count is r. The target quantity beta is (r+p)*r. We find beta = 180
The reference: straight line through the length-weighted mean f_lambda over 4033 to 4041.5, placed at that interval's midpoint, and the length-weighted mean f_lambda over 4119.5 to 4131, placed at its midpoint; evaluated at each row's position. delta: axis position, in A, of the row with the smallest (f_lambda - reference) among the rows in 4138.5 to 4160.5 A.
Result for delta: 4155.21 A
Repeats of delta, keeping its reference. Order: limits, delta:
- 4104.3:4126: 4104.81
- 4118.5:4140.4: 4127.56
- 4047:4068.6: 4055.96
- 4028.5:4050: 4029.89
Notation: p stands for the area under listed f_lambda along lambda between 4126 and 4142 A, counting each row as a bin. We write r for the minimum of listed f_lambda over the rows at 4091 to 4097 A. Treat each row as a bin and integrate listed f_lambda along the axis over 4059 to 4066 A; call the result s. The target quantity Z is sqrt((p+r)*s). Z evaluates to 195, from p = 282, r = 15.43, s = 128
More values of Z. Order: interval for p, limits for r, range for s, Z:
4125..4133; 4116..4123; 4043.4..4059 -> 210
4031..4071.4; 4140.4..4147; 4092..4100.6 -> 317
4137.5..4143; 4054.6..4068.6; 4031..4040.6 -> 151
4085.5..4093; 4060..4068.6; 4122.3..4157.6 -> 305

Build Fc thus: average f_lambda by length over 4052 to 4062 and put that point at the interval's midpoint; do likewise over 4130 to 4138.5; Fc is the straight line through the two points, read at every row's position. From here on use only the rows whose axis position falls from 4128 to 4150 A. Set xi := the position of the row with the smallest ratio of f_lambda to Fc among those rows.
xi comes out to 4129.46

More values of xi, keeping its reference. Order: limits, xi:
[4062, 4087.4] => 4069.99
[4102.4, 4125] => 4104.81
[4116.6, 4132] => 4127.56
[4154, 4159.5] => 4155.21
